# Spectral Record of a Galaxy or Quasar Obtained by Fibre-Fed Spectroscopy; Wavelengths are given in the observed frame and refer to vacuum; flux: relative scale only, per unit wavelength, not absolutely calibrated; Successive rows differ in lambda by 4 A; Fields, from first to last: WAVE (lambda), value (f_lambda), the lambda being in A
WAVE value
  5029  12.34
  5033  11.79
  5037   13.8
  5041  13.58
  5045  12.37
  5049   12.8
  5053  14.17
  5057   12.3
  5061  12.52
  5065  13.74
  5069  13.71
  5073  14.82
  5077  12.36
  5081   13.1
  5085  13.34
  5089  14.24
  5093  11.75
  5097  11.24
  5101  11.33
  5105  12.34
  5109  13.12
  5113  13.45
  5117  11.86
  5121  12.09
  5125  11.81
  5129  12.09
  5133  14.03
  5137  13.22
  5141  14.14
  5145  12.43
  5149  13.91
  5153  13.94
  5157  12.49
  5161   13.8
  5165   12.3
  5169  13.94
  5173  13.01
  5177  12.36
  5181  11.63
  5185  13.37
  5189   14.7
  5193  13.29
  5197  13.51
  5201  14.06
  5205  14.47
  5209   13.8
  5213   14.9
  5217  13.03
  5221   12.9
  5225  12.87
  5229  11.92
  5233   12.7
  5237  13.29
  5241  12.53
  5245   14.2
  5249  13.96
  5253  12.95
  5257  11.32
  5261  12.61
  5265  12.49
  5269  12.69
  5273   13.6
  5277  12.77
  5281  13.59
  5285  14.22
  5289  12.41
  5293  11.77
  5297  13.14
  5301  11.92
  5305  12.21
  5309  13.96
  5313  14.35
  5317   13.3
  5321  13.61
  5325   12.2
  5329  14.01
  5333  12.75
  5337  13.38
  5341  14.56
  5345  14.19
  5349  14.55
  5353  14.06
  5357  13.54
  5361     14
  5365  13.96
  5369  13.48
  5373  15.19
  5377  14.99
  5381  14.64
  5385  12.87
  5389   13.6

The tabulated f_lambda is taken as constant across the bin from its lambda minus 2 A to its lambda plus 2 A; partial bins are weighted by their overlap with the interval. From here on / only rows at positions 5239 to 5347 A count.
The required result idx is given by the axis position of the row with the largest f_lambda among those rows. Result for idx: 5341 A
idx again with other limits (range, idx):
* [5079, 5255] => 5213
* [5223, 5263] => 5245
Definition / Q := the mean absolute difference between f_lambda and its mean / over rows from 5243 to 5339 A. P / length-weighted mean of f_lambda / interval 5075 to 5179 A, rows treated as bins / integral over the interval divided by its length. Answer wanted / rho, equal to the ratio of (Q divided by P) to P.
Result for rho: 0.0044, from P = 12.8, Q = 0.72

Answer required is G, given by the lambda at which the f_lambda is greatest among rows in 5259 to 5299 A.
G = 5285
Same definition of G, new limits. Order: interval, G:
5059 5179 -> 5073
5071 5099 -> 5073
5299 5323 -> 5313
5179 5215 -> 5213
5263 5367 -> 5341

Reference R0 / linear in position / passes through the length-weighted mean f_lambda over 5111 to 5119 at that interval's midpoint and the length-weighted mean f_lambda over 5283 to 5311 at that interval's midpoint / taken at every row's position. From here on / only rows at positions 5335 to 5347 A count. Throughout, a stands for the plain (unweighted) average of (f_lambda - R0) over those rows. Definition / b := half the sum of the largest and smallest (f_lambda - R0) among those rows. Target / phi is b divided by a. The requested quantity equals 0.94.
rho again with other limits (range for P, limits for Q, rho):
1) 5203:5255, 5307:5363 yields 0.0030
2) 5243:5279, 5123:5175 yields 0.0044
